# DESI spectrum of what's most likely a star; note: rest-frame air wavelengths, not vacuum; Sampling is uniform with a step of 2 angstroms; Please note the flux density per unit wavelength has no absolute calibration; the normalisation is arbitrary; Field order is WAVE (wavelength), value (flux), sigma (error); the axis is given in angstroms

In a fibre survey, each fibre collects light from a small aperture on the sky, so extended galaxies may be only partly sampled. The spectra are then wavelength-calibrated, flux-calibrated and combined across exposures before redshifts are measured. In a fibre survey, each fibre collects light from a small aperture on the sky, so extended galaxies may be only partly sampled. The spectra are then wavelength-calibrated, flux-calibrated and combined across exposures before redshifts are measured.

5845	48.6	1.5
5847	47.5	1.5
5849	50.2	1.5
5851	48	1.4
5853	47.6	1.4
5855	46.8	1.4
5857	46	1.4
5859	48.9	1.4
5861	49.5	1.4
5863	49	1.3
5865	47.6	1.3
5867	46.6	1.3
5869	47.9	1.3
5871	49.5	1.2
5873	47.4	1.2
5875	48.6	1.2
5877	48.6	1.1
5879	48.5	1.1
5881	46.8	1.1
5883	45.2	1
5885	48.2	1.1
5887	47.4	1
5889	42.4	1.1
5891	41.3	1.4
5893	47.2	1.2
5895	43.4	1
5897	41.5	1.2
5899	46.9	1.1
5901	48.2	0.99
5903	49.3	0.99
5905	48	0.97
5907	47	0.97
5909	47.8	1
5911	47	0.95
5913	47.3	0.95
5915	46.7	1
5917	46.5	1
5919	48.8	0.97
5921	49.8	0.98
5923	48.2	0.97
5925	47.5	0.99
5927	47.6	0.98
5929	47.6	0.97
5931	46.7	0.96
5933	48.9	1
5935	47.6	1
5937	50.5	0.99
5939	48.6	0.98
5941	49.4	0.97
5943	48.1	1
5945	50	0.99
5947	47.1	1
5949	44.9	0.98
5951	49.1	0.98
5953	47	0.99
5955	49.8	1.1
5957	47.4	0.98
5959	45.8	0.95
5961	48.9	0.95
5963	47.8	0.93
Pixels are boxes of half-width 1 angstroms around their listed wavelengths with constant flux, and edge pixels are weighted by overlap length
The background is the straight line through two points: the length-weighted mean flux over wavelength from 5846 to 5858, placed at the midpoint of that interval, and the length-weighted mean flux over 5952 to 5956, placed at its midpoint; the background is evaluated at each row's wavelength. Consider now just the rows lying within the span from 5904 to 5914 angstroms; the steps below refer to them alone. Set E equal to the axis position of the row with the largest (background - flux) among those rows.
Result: 5911 angstroms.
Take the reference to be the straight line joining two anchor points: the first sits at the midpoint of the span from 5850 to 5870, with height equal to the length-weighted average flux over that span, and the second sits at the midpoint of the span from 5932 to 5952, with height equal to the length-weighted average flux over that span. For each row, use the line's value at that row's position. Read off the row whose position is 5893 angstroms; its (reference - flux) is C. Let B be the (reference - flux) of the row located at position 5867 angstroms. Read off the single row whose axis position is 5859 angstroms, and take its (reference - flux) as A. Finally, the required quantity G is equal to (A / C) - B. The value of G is -2.6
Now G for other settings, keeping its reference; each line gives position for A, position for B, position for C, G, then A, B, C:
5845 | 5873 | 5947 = -1.2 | -0.9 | 0.5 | 1.4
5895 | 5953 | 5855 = 3.4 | 4.7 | 1.5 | 1.0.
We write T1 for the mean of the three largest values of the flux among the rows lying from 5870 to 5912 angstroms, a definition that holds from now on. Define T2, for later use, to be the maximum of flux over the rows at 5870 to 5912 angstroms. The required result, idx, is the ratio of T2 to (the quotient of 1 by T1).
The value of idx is 2432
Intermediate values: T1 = 49.1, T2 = 49.5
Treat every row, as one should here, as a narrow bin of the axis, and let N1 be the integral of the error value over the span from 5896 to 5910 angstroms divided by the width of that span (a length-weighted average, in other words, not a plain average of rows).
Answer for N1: 1.03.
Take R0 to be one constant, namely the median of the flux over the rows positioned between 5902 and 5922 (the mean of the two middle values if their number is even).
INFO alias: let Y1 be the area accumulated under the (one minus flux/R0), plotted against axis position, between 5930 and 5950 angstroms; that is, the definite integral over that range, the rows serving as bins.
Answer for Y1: -0.26 angstroms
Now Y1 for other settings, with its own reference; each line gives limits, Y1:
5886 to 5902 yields 0.93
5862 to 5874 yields -0.11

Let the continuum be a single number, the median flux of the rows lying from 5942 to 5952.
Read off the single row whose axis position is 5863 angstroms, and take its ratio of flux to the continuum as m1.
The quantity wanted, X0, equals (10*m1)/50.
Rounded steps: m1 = 1.02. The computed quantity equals 0.204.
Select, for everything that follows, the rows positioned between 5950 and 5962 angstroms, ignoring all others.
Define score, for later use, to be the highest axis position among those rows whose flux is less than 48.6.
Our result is 5959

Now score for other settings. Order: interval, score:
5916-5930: 5929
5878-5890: 5889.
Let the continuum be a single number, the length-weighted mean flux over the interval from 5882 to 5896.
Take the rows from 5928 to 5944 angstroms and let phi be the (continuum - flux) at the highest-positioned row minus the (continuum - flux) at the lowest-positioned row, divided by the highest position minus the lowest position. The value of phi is -0.04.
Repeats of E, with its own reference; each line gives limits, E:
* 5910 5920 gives 5917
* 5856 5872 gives 5857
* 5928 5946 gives 5931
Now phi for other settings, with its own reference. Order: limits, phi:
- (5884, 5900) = 0.09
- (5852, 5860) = -0.22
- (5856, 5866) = -0.20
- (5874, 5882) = 0.30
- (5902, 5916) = 0.22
